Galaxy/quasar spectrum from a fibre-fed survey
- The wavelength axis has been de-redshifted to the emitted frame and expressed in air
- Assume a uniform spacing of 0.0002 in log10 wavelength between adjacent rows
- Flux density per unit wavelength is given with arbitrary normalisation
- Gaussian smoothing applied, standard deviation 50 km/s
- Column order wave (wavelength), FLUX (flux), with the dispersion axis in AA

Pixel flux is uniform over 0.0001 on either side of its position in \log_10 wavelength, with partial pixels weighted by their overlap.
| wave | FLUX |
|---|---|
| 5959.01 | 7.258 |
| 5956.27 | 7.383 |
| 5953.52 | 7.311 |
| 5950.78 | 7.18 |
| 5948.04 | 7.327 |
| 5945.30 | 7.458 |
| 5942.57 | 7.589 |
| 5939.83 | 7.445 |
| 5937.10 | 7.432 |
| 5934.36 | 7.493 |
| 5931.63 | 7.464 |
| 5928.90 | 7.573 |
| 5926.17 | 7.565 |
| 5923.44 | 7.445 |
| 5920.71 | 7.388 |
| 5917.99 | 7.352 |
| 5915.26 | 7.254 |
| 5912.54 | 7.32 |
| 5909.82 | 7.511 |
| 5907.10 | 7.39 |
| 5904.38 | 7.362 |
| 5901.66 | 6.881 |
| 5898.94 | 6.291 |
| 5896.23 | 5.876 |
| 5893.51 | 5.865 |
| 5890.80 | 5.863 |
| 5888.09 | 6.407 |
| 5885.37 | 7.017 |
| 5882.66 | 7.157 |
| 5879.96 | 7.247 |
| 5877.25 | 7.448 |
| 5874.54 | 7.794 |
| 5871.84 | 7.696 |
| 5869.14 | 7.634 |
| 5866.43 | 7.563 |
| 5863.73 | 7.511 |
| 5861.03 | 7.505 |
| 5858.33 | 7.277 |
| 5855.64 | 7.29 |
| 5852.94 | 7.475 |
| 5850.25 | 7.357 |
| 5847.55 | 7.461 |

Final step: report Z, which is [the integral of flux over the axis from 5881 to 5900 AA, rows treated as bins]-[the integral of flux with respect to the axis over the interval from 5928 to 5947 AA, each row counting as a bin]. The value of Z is -21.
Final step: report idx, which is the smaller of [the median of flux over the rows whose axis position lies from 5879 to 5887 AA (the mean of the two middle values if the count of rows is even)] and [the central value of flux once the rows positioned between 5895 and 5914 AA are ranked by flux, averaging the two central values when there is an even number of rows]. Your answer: 7.16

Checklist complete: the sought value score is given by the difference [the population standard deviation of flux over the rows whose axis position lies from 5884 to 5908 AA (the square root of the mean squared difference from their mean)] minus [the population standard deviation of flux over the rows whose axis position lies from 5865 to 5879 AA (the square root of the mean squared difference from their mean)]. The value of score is 0.5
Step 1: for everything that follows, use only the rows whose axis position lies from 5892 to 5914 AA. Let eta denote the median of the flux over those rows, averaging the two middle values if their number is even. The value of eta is 7.1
